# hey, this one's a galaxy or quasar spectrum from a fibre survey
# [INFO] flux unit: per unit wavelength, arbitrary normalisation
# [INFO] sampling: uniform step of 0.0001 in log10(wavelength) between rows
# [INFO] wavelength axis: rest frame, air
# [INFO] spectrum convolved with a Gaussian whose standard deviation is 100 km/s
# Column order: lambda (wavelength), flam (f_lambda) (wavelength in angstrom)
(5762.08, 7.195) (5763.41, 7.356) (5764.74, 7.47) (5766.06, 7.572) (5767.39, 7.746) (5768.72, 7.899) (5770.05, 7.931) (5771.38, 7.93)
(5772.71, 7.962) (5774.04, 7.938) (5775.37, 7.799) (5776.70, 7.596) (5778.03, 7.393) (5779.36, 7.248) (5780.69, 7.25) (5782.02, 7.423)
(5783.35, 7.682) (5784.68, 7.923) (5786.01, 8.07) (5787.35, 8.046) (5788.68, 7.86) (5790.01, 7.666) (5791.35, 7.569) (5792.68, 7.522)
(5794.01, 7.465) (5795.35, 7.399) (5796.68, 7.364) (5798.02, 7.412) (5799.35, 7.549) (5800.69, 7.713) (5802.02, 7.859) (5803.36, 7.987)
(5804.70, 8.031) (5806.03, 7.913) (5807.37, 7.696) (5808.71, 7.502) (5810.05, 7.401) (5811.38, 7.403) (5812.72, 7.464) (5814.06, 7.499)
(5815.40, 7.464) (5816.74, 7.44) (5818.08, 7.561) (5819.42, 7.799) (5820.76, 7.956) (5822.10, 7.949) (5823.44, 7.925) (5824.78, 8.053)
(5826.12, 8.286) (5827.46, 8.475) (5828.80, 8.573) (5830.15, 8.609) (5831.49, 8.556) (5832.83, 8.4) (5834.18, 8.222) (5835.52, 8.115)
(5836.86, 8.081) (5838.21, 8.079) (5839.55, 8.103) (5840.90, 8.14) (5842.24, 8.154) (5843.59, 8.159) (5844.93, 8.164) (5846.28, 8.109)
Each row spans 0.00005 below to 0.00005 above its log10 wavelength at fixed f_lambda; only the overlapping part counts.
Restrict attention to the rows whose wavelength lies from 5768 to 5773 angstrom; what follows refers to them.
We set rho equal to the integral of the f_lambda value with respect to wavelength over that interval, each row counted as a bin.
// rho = 40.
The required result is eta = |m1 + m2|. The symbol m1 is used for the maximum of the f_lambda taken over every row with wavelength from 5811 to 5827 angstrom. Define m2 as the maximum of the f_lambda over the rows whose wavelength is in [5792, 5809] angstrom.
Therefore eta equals 16.3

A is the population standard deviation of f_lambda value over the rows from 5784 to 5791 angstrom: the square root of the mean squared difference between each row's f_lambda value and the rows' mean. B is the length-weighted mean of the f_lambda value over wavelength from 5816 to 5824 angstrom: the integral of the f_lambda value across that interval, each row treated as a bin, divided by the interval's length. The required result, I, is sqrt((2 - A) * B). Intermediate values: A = 0.15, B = 7.77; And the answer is 3.79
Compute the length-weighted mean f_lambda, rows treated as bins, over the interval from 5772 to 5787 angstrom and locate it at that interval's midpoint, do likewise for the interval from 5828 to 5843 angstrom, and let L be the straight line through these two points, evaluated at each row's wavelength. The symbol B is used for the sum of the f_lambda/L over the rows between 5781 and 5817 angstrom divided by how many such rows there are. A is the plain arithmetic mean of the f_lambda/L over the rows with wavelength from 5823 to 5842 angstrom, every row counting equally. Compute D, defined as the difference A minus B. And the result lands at 0.033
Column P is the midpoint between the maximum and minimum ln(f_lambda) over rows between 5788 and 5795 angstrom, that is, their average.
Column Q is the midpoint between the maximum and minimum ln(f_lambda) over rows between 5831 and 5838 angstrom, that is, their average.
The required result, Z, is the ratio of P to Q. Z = 0.96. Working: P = 2.04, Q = 2.12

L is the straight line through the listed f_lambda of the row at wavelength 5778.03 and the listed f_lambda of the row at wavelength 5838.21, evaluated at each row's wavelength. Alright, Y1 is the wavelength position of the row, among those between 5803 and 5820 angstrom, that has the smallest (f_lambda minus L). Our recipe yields 5816.74 angstrom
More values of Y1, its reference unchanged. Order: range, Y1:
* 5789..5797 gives 5796.68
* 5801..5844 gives 5816.74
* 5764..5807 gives 5796.68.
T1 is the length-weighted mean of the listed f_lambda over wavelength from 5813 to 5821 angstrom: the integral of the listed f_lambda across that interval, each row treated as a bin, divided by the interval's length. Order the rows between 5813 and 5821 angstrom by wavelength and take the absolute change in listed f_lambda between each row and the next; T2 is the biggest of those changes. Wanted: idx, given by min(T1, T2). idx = 0.238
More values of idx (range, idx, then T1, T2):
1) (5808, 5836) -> 0.238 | 7.93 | 0.238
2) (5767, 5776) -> 0.153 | 7.89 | 0.153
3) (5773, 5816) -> 0.259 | 7.63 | 0.259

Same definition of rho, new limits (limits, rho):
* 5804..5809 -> 39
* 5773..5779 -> 46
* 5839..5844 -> 41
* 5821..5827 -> 48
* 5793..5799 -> 45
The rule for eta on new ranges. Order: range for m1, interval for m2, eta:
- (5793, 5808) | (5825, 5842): 16.6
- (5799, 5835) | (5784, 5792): 16.7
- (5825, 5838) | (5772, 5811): 16.7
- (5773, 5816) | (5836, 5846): 16.2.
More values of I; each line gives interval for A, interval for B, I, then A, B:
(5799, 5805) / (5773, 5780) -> 3.72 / 0.18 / 7.62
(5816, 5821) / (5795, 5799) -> 3.65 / 0.20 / 7.41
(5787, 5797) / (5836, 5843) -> 3.80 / 0.22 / 8.11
